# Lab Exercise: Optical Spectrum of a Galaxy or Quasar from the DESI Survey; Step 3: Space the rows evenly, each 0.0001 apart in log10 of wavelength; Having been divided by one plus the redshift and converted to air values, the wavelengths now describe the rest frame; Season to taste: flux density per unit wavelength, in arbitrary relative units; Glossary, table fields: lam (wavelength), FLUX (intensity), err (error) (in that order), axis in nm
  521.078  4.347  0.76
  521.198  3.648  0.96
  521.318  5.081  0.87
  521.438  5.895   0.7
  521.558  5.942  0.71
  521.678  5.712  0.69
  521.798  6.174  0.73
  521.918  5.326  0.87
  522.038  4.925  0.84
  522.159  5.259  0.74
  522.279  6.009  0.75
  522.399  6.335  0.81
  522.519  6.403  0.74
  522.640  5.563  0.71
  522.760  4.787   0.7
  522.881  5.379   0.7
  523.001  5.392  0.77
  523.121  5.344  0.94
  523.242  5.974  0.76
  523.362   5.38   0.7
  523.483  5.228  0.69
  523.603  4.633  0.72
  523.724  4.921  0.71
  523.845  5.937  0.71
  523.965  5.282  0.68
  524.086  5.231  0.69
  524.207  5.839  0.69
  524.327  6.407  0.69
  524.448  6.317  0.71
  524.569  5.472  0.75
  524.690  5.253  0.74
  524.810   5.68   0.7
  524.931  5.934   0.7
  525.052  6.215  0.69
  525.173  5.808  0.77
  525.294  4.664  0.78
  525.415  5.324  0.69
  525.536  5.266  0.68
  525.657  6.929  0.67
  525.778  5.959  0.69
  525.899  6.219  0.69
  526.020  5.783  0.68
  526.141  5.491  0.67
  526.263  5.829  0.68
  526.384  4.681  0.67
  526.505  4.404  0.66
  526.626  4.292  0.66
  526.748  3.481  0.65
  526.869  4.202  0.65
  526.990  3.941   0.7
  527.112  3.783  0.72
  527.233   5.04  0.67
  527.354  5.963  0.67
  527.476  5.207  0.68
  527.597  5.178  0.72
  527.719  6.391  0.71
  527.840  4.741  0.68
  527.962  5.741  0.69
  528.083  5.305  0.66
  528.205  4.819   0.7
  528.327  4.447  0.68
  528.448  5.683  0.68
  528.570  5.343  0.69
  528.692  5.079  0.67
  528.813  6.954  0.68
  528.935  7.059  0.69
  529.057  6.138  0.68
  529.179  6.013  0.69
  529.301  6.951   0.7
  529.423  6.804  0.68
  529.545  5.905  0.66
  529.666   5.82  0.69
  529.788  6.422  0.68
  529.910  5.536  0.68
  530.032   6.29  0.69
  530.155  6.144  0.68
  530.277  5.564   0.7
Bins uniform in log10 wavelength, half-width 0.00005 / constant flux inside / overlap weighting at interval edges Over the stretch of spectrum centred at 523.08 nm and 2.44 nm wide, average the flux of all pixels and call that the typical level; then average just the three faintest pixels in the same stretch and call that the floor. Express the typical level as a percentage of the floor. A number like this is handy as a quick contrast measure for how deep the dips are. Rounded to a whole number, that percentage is 114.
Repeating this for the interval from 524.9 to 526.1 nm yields 114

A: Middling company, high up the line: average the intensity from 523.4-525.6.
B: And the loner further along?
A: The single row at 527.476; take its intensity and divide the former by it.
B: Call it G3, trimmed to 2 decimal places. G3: 1.06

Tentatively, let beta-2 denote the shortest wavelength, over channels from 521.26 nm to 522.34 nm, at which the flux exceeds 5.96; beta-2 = 521.798 nm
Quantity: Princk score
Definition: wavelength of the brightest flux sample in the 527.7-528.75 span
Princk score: 527.719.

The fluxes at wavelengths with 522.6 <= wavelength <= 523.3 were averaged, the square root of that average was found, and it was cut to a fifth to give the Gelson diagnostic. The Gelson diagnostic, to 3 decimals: 0.465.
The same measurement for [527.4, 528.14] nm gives 0.466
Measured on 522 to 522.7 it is 0.480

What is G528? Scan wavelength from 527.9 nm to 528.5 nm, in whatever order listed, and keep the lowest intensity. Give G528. 4.447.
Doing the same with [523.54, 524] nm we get 4.633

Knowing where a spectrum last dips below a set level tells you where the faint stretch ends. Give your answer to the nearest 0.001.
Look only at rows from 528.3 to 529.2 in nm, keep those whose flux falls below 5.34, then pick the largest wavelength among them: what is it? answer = 528.692 nm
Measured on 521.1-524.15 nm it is 524.086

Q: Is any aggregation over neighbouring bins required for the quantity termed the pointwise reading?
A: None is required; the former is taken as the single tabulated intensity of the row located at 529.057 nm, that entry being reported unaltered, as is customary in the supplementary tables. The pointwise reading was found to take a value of 6.138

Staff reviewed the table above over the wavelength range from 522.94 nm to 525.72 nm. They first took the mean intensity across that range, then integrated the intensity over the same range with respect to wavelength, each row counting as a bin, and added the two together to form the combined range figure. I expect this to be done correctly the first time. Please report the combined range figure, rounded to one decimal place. 21.1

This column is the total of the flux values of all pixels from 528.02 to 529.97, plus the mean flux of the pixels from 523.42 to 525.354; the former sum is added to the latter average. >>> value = 100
